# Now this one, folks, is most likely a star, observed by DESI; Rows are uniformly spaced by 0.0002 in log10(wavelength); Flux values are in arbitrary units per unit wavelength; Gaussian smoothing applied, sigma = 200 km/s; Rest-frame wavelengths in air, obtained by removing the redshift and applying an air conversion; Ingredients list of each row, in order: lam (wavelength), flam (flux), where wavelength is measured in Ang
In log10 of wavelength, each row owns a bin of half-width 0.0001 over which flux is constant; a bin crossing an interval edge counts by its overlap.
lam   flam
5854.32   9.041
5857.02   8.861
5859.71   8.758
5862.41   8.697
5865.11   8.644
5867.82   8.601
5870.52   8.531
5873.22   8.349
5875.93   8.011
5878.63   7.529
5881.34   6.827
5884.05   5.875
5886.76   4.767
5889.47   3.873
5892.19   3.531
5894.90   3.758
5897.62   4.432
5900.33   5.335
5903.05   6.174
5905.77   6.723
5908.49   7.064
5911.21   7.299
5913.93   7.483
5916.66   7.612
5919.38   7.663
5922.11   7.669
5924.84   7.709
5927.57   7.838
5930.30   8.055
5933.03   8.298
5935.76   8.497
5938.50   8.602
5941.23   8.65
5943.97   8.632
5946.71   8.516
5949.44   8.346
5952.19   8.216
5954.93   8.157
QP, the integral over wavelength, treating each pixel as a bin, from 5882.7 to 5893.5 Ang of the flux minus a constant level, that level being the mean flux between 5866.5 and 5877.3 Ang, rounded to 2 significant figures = -42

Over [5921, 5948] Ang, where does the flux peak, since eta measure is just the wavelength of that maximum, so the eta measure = 5941.23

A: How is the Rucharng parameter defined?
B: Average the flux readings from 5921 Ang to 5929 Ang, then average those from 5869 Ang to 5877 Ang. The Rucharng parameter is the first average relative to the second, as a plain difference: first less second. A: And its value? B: -0.6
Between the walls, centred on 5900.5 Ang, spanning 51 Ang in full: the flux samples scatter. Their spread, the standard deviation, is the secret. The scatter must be 1.5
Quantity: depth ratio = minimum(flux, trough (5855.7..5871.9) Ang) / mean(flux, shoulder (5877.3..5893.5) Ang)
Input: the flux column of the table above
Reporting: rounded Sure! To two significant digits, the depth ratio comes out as 1.6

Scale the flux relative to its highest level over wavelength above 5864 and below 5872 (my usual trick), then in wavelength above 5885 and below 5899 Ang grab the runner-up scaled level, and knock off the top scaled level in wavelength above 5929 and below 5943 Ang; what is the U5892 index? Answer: -0.49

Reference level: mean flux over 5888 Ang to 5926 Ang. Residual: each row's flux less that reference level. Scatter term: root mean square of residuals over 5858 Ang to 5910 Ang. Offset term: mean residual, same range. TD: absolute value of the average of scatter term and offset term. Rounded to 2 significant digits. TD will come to 1.2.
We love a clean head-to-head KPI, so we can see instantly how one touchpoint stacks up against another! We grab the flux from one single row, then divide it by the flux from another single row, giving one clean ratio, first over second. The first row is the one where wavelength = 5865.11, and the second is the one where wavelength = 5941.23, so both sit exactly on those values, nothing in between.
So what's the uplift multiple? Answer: 1.00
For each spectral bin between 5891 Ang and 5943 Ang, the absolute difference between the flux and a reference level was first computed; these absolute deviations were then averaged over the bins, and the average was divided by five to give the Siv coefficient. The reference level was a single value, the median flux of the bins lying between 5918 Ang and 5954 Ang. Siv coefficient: 0.28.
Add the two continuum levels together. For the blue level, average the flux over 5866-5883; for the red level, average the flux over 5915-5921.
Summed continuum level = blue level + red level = 15.6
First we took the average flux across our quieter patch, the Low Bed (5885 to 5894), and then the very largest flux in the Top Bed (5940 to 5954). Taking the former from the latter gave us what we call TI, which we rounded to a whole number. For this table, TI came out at 5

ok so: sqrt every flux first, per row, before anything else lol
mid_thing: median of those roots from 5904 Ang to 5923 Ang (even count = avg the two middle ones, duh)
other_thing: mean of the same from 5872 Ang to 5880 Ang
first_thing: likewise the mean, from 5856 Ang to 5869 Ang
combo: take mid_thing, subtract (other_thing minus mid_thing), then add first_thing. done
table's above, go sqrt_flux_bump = 5.60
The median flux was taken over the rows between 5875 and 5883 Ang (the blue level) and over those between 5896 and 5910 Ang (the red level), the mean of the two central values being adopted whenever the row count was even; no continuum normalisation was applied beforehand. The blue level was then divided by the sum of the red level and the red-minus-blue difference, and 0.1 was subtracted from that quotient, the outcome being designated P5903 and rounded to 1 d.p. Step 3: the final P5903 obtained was 1.5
